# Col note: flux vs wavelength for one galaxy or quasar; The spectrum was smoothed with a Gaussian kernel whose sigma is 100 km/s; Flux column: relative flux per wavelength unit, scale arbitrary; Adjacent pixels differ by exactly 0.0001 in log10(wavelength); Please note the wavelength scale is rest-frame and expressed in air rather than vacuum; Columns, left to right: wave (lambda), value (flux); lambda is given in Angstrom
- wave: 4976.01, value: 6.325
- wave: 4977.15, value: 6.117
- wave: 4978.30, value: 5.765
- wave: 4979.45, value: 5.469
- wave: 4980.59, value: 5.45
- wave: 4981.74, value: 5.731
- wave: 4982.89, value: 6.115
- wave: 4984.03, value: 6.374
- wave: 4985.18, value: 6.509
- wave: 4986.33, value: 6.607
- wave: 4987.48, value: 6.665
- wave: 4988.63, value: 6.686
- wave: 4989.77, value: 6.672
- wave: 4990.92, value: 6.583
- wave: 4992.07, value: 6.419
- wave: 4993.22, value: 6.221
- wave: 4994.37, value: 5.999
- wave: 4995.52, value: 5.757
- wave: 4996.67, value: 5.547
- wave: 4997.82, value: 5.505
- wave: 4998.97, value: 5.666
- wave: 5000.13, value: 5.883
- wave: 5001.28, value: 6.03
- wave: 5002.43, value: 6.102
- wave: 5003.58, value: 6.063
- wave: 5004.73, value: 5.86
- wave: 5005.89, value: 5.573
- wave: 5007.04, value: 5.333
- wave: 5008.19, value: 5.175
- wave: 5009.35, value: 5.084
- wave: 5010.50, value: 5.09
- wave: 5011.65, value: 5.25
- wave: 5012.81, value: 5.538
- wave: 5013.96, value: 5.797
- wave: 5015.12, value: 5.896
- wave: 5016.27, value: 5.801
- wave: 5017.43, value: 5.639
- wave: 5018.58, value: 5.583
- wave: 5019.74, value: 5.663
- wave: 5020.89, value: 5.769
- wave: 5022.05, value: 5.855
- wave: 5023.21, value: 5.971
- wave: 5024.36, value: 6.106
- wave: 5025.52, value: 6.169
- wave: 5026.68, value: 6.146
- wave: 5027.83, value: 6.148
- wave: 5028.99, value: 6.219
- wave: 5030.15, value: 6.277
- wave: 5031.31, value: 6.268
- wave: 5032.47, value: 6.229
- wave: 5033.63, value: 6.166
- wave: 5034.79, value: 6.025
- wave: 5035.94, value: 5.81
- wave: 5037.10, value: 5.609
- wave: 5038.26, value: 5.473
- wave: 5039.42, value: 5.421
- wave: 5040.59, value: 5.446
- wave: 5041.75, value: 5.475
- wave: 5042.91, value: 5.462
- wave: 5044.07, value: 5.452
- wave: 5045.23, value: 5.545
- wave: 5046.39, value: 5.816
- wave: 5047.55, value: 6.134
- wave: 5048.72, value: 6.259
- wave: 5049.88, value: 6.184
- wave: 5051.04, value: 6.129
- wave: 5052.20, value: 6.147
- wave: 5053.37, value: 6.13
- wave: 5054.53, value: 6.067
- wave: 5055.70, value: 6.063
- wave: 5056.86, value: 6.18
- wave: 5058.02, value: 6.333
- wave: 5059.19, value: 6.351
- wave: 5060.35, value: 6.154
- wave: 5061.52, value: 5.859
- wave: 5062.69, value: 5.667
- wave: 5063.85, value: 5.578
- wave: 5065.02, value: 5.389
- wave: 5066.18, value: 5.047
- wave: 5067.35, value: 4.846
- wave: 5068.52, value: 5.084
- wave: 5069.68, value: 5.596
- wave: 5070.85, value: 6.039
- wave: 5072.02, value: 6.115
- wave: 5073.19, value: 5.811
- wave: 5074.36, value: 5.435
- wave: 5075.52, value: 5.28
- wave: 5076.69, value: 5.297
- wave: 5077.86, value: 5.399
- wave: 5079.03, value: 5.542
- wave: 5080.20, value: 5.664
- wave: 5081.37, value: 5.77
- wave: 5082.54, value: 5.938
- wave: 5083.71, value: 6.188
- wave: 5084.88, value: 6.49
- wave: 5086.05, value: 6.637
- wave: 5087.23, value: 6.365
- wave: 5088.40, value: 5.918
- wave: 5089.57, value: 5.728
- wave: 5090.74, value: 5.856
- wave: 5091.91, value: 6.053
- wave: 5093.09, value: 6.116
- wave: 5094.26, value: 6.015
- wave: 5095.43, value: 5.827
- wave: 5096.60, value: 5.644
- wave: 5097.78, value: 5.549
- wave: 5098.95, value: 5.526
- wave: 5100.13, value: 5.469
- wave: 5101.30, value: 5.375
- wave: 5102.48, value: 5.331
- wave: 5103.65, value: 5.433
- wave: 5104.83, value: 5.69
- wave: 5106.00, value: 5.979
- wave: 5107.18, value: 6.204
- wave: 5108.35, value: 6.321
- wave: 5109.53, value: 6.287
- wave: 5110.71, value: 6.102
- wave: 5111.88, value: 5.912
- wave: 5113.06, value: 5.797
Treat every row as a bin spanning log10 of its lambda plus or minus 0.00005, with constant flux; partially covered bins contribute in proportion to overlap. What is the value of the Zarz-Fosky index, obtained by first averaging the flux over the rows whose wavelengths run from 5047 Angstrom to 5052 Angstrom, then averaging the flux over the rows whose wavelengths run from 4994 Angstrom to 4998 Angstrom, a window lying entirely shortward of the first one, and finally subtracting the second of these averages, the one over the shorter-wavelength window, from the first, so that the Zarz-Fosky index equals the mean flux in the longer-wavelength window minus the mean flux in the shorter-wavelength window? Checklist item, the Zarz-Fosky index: 0.47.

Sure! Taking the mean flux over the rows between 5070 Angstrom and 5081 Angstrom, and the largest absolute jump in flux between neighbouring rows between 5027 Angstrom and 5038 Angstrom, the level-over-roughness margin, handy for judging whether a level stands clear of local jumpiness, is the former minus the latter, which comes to 5.4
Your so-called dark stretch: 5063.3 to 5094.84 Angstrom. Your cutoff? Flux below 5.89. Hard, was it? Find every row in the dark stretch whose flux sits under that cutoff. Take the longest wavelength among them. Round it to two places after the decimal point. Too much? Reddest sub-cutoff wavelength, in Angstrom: 5090.74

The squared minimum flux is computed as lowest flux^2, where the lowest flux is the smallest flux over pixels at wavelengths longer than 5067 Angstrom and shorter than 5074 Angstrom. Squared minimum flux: 23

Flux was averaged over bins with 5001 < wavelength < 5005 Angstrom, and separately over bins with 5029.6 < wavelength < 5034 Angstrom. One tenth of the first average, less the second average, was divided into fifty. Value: -8.9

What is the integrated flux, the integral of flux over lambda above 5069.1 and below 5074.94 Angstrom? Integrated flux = 33.9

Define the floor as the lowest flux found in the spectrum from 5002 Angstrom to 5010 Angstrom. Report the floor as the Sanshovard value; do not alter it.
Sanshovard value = 5.084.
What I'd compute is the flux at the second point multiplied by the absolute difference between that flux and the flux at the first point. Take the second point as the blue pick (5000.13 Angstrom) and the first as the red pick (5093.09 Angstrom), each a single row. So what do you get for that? 1.4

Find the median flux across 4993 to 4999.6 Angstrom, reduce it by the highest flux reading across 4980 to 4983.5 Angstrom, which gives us -0.4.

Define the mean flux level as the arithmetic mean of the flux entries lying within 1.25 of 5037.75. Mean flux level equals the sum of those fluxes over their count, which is 5.54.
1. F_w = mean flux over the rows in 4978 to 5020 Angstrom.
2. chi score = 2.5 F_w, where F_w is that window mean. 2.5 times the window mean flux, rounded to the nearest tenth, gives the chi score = 14.7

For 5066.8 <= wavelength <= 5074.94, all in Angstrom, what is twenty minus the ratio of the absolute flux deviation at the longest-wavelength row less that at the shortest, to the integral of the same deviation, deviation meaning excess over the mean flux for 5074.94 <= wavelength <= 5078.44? 20.1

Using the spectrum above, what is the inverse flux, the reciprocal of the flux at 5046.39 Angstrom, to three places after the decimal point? 0.172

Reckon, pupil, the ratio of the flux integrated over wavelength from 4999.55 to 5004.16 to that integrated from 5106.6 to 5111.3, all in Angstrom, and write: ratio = 0.95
